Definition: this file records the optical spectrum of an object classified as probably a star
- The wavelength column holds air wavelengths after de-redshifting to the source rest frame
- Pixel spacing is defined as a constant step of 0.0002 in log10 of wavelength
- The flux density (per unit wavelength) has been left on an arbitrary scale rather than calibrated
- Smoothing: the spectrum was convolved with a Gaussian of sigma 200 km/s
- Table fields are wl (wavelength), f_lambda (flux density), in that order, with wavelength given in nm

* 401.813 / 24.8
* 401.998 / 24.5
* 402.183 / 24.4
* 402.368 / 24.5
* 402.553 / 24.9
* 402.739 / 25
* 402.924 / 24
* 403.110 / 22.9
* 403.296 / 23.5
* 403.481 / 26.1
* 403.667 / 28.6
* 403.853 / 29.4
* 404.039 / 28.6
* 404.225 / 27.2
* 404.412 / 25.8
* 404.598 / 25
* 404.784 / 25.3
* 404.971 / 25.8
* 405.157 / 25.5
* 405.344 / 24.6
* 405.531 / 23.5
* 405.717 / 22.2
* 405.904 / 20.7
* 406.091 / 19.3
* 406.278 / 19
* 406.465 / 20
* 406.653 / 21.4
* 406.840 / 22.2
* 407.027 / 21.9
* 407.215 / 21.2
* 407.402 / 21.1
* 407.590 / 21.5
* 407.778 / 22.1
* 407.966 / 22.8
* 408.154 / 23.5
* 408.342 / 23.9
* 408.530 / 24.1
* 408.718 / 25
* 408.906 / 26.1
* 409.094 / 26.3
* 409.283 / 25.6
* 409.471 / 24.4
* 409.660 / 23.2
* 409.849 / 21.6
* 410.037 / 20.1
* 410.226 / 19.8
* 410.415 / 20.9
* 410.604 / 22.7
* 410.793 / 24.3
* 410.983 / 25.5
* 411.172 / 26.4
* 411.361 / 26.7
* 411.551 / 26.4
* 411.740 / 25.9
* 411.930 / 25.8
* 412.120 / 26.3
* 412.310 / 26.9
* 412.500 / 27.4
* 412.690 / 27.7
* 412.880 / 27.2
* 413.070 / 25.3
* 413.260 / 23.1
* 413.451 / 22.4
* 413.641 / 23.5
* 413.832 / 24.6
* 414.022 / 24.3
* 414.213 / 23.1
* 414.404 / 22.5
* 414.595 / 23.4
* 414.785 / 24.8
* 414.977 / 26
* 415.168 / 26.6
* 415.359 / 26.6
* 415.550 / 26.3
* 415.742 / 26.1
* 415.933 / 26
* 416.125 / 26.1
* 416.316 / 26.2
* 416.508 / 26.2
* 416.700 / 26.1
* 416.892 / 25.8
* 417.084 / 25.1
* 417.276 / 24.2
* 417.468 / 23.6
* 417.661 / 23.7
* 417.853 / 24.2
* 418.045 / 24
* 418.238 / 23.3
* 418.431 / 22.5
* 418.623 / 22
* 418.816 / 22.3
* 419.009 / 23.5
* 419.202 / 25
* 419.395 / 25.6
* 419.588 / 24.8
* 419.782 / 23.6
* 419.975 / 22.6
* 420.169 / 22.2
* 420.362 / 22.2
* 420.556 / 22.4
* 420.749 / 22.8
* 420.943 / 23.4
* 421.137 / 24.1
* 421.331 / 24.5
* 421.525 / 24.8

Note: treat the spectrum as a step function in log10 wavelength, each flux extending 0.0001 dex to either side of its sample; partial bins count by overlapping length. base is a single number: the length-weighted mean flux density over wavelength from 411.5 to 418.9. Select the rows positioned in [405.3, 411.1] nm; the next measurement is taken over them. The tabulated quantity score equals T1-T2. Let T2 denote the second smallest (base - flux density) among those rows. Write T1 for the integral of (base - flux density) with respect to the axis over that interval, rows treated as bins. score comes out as 14.8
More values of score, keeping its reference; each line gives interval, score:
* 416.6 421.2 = 6.6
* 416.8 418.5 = 1.7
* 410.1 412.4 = 2.3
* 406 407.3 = 2.5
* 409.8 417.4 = 2.7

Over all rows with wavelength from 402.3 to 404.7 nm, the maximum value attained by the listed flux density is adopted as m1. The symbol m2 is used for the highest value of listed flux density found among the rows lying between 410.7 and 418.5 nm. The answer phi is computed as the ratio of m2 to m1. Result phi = 0.94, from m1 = 29.4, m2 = 27.7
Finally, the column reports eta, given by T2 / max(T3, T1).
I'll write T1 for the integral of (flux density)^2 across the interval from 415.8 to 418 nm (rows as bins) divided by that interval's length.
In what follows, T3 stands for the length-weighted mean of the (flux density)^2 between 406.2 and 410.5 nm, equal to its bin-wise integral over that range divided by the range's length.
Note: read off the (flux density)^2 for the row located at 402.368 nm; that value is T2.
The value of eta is 0.94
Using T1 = 636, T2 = 600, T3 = 512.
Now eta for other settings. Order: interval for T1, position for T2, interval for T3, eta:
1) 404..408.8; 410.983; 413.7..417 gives 1.01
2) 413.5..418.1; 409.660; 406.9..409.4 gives 0.86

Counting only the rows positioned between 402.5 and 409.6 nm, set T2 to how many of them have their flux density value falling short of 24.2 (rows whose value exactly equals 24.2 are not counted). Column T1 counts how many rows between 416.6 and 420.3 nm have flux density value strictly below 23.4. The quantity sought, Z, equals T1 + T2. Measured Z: 26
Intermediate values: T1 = 6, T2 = 20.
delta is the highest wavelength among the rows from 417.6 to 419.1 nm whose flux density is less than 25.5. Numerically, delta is 419.009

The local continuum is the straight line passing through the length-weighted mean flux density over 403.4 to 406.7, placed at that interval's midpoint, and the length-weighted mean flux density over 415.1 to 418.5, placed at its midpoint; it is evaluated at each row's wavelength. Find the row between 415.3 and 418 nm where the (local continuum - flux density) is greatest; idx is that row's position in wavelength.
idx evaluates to 417.468 nm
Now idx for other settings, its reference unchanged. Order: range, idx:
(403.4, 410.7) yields 406.278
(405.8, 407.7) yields 406.278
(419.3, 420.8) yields 420.362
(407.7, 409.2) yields 407.778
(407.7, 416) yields 410.226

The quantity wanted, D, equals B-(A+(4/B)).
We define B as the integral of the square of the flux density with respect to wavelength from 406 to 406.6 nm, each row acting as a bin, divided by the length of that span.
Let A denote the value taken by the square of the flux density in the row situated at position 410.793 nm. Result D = -208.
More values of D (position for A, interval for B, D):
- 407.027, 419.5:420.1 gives 77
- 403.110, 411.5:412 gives 153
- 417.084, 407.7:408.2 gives -112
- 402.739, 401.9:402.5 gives -24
